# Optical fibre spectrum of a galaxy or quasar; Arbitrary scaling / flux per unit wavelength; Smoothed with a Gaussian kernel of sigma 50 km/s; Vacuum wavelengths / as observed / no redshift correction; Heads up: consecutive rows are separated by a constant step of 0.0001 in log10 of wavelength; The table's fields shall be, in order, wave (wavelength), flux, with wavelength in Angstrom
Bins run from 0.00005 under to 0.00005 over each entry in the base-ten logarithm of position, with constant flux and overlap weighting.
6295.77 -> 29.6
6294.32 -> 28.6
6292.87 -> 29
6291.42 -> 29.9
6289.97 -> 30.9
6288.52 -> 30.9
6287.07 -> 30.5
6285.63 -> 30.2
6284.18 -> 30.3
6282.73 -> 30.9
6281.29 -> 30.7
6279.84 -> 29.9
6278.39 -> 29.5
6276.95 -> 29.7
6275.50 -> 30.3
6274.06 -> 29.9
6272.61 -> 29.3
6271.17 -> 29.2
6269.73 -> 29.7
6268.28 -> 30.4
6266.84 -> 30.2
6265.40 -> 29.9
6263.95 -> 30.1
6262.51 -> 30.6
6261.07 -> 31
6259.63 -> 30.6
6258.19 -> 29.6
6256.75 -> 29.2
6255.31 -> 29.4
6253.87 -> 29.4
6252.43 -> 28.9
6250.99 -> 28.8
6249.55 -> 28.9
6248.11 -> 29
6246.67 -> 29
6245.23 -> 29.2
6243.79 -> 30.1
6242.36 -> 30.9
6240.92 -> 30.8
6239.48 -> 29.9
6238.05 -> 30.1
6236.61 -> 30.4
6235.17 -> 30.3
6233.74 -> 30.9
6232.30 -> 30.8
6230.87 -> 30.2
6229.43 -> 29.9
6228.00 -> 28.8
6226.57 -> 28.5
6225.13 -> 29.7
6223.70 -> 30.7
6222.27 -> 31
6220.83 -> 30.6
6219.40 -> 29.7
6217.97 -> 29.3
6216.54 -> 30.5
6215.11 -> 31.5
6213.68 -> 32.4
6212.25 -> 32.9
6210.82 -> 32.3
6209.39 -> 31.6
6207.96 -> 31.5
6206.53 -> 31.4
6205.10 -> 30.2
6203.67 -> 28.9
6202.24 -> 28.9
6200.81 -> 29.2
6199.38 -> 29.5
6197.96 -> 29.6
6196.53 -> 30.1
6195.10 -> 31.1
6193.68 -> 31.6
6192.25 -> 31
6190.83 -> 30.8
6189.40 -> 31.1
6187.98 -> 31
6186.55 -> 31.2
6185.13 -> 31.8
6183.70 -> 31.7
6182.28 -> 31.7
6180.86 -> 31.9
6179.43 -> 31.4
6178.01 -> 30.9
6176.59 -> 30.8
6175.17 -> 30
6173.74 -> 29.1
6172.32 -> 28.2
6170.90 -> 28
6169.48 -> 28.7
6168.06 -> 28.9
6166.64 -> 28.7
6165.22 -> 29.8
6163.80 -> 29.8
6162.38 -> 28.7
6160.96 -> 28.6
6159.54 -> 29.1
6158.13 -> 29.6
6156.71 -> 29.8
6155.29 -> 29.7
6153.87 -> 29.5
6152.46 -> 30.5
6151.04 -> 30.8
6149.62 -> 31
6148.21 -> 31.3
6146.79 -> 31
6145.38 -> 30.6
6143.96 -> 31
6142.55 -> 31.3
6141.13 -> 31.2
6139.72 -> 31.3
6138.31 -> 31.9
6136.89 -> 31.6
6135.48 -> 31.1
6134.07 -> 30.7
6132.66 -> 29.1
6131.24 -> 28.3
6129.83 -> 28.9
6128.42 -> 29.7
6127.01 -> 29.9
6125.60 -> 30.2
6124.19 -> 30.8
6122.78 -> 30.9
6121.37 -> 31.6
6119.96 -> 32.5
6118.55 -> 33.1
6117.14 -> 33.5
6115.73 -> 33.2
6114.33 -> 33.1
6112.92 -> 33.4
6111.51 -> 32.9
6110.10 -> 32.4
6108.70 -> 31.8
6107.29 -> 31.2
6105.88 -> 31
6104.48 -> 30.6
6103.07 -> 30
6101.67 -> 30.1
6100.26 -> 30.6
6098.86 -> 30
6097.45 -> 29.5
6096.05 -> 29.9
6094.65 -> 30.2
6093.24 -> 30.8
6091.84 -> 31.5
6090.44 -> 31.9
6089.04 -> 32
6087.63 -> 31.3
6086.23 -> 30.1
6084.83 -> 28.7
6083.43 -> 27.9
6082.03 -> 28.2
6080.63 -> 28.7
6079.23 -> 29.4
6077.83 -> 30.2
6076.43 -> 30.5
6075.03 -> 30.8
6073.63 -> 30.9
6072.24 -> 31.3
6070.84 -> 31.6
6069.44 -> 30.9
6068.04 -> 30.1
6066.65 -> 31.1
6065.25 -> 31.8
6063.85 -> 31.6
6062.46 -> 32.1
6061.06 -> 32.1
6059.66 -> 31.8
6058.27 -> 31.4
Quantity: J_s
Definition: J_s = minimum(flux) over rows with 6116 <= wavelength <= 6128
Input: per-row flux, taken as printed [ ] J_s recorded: 29.9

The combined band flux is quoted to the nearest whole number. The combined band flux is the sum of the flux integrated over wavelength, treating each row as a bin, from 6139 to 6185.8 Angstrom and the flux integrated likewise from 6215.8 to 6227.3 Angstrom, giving 1758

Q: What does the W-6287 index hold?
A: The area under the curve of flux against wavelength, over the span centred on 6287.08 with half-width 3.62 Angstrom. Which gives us 221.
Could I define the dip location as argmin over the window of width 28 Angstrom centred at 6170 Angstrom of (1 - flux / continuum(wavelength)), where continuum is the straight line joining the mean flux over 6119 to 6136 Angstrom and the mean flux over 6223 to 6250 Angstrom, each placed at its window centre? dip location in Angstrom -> 6180.86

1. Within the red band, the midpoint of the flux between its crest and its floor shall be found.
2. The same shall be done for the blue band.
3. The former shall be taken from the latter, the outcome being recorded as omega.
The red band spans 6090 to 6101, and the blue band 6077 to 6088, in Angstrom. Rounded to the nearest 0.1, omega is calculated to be -1.1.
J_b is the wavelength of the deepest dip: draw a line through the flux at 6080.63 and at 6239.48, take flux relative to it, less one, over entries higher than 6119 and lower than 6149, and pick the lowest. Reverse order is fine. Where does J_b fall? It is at 6131.24 Angstrom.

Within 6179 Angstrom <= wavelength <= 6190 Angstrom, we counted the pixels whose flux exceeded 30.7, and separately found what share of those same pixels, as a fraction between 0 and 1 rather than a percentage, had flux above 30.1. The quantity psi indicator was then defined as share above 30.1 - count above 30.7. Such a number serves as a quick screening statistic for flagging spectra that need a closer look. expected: -7.0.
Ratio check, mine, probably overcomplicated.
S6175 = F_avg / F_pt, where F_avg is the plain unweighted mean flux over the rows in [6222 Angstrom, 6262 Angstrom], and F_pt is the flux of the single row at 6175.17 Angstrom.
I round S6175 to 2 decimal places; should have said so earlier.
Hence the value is 1.00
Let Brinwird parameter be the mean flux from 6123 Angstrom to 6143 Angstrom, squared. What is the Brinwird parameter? 926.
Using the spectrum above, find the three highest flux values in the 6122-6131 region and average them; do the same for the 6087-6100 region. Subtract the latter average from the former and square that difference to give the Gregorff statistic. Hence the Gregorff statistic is 1.4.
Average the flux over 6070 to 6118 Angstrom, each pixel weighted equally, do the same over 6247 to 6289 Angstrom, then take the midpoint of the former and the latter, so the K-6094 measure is 30.4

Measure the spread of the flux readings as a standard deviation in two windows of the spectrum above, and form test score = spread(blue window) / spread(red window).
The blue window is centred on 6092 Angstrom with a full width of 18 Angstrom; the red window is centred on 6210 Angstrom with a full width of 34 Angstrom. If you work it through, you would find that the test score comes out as 1.0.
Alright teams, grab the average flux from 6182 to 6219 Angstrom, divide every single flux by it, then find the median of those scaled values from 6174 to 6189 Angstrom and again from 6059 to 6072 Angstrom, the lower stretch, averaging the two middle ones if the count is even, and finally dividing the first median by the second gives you 0.99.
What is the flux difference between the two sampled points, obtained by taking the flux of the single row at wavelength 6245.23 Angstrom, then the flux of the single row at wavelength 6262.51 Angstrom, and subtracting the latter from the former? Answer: -1.4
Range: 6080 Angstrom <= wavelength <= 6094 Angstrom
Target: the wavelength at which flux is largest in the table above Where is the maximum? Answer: 6089.04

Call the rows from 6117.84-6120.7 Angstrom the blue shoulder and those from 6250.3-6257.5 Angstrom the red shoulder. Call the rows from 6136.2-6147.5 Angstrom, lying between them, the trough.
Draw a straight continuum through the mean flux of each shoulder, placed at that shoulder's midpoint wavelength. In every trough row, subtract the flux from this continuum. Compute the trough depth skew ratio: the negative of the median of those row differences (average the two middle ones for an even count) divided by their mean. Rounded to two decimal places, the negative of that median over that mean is -1.03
